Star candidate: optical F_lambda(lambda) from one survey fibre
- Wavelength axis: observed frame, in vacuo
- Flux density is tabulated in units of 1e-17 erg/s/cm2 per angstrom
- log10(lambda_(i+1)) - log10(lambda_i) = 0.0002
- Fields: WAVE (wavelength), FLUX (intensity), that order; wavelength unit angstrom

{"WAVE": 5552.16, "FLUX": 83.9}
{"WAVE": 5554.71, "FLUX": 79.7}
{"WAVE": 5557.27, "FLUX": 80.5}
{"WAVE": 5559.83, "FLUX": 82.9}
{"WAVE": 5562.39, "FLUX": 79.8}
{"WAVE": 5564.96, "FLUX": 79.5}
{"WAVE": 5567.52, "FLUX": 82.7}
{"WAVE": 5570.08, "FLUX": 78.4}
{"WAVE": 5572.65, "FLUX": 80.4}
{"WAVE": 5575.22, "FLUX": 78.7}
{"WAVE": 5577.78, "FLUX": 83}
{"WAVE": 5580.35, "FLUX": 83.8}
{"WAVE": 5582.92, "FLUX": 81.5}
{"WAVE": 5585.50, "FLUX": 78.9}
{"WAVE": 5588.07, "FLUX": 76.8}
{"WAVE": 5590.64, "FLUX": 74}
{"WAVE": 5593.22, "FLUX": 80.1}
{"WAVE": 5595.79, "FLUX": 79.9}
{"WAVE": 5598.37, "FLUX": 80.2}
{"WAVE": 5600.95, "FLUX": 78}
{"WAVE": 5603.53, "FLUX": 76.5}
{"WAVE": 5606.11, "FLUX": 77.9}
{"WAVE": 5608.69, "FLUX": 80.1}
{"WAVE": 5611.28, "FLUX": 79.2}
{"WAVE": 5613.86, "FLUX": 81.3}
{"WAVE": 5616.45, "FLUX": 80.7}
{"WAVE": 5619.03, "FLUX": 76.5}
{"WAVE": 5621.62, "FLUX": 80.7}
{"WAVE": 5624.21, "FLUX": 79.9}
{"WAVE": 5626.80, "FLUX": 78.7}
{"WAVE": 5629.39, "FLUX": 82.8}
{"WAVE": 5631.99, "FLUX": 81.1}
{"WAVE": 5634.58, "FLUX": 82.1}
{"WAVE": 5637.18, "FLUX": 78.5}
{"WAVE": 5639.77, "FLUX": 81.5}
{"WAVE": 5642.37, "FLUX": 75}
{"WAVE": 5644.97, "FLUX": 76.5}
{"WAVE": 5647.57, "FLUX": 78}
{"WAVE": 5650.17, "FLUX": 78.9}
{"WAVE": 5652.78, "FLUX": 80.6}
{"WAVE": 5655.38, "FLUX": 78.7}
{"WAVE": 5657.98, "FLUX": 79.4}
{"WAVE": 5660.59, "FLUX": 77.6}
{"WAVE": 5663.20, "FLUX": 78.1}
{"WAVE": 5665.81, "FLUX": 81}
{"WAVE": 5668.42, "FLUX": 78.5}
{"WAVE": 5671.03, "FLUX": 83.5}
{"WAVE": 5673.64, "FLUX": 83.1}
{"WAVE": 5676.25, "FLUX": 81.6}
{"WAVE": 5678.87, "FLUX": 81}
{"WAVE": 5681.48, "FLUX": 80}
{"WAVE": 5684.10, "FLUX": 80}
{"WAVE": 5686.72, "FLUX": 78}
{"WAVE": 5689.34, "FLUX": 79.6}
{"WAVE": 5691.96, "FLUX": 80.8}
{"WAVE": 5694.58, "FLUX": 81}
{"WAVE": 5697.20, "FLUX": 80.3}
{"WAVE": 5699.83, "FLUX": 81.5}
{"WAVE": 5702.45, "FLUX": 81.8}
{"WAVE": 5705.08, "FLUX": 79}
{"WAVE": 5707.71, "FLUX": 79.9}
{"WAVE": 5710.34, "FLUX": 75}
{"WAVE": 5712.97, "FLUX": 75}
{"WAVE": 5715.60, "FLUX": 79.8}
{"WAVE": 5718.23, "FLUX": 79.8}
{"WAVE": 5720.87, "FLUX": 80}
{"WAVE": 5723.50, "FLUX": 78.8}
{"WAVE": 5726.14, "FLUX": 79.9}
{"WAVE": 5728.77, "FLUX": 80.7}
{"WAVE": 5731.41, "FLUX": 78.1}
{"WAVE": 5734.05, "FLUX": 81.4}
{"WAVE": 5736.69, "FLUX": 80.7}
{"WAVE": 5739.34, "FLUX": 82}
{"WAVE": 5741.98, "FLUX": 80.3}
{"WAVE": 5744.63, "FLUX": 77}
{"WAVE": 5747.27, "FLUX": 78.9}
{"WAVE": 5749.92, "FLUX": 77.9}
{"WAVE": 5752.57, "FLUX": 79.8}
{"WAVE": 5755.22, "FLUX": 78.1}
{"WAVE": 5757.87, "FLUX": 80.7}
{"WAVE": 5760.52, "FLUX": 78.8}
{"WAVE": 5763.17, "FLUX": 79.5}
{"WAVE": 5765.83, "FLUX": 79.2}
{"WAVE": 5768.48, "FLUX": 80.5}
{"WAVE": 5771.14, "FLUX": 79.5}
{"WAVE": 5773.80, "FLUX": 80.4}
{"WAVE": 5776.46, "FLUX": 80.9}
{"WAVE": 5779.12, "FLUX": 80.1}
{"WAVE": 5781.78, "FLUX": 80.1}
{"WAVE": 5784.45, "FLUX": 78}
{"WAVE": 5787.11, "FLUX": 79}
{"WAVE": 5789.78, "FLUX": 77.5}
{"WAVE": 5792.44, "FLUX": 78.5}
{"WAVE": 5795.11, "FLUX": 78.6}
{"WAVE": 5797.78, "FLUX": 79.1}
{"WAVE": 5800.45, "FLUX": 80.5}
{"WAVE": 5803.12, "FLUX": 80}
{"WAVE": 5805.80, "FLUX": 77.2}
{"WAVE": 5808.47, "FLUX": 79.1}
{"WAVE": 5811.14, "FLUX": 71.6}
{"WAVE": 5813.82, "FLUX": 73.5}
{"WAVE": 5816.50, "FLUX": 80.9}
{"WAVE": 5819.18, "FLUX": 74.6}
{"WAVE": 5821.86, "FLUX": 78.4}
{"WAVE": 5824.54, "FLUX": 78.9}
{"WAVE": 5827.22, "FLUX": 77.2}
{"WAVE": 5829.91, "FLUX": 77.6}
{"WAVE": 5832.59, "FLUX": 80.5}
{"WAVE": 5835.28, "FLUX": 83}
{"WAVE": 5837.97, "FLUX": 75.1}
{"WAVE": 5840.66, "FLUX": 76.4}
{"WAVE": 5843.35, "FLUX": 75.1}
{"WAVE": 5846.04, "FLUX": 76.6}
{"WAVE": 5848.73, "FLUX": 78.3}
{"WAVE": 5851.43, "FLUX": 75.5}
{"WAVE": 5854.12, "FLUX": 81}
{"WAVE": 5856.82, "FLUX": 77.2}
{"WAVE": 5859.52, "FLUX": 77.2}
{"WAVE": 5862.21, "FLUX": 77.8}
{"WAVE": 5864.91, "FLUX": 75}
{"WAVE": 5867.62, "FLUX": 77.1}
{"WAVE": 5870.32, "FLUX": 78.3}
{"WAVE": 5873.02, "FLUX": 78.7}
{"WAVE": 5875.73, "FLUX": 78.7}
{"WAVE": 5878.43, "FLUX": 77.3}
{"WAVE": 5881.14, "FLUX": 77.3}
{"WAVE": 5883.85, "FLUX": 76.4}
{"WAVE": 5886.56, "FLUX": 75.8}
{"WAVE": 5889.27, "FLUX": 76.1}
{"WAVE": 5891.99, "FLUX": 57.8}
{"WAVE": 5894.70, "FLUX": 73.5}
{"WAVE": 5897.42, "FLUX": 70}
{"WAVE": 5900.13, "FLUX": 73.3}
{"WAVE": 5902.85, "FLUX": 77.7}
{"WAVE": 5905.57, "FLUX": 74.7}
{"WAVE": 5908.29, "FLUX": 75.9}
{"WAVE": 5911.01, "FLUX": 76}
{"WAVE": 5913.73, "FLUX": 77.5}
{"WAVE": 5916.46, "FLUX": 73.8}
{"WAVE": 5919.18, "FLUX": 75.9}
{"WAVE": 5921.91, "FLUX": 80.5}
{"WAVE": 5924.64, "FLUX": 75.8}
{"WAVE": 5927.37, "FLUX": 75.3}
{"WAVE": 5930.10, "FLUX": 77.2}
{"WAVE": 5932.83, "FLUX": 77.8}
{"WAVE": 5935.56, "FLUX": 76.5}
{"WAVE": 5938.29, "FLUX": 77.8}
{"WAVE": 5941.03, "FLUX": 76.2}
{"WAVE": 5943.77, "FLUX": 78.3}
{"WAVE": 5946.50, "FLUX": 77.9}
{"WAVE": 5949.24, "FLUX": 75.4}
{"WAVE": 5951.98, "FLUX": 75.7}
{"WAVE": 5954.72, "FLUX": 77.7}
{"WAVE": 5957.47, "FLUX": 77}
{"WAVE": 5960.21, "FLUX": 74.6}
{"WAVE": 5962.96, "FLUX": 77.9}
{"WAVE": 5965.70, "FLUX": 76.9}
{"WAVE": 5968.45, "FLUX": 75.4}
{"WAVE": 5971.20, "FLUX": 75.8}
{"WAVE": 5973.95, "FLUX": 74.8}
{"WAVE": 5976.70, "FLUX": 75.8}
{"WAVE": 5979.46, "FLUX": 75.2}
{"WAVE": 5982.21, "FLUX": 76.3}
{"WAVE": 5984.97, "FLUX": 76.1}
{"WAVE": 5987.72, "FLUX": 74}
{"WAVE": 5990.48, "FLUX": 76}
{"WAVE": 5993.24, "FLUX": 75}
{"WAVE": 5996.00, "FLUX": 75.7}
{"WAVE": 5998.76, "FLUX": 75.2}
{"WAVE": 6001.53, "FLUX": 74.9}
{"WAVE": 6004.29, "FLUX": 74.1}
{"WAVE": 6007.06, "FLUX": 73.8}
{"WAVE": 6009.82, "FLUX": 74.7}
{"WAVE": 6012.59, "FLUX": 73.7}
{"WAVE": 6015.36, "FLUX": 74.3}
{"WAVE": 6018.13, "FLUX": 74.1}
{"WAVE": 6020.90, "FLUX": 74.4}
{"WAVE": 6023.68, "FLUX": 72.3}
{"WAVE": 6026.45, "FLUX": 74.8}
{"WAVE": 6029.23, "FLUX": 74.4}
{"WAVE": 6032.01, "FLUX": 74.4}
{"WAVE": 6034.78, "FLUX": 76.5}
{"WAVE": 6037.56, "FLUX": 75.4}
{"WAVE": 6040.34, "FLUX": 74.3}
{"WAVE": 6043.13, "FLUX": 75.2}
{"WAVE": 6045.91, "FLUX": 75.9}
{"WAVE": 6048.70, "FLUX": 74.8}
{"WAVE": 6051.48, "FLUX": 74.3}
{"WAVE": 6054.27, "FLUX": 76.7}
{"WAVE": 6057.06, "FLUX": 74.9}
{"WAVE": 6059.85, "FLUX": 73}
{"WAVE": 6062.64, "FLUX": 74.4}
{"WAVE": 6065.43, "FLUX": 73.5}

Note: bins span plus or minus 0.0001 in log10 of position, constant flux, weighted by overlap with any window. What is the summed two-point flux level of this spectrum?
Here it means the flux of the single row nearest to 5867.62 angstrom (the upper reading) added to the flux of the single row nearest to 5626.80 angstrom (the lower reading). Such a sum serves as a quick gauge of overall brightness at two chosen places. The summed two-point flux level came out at 156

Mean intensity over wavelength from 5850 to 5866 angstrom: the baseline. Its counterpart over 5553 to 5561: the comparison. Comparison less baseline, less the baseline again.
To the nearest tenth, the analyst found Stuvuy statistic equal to -73.5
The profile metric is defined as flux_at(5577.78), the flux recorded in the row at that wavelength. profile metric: 83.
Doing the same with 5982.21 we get 76.3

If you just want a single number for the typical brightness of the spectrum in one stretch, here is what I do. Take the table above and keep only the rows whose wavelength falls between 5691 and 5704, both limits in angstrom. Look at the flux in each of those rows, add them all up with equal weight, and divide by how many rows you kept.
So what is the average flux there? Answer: 81.1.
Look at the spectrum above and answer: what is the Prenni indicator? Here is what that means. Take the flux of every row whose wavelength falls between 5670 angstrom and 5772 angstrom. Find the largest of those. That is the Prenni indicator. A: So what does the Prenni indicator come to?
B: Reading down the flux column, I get 83.5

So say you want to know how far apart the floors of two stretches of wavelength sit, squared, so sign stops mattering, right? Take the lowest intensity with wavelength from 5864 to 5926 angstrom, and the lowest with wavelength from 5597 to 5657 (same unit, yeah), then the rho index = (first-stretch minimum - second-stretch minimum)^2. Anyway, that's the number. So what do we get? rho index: 296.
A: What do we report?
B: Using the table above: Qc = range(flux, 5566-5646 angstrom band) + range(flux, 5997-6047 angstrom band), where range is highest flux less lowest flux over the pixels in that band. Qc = 14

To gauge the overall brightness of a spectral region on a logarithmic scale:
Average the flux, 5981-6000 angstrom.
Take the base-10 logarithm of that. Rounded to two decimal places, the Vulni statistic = 1.88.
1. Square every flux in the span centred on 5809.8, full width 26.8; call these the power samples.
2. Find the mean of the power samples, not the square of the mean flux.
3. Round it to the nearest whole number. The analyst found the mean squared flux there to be 6014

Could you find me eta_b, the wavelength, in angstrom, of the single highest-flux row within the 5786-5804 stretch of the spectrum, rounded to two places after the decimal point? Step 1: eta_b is 5800.45 angstrom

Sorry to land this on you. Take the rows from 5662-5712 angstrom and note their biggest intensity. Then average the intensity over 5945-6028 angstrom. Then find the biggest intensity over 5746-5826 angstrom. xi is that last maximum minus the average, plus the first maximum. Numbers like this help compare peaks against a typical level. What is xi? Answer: 89.1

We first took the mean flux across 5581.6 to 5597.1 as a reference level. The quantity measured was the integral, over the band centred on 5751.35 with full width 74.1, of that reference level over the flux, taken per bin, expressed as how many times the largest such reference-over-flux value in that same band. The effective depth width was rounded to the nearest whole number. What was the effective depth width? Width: 72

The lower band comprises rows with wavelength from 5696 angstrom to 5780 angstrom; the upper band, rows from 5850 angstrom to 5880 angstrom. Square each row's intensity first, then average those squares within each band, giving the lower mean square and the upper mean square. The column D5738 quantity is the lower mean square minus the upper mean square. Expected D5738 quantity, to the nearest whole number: 302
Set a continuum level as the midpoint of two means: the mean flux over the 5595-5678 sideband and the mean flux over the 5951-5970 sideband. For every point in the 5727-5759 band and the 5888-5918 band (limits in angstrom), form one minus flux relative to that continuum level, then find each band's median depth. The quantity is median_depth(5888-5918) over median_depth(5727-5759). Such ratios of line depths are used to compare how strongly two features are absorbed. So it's -1.6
